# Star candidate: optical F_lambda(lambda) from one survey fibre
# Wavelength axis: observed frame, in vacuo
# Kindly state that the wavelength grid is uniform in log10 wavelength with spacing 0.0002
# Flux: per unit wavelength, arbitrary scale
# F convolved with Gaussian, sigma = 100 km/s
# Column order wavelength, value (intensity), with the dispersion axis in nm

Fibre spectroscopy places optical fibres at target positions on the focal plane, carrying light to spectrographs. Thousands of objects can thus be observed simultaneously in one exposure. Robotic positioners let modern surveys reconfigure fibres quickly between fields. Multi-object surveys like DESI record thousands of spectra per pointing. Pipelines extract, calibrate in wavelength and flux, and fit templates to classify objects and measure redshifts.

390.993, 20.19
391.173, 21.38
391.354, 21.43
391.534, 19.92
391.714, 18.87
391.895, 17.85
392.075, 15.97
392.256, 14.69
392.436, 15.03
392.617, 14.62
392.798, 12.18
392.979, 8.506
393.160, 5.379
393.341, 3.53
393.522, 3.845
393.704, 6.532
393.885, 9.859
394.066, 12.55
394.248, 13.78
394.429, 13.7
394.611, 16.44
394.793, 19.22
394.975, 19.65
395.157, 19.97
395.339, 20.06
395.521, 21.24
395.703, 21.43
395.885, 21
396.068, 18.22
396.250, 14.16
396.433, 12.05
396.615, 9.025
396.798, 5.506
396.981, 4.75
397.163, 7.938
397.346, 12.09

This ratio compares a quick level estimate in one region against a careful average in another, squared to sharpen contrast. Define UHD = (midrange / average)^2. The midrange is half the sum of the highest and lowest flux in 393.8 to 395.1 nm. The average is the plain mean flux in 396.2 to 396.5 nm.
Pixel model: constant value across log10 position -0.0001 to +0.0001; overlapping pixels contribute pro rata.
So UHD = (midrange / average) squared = 1.3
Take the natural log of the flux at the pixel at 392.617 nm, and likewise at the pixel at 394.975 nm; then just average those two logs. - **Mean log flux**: 2.83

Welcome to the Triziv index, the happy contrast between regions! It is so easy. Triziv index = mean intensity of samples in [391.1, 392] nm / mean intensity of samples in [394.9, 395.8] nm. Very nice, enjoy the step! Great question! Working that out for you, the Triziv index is 1.0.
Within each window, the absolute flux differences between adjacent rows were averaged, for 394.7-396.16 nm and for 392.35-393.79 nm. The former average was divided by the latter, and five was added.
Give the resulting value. 5.4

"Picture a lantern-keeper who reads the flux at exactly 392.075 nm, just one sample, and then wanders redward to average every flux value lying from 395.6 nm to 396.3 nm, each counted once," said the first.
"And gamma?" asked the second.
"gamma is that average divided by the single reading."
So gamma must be 1.2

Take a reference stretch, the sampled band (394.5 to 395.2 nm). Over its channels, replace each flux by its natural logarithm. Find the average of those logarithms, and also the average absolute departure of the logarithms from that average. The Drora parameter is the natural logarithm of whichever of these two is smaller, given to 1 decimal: -2.7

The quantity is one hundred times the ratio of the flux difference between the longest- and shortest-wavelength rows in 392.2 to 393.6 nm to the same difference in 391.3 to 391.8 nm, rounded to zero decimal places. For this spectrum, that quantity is 424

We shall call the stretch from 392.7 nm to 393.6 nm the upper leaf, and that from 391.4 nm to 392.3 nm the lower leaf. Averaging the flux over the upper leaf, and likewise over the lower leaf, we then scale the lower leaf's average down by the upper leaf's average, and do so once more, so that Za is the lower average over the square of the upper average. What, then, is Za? 0.39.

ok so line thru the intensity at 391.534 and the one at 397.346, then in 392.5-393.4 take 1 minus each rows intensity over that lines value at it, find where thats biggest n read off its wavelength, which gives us 393.341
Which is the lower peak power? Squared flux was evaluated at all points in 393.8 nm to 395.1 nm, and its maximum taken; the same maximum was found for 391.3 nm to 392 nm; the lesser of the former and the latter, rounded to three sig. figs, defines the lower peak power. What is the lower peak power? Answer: 386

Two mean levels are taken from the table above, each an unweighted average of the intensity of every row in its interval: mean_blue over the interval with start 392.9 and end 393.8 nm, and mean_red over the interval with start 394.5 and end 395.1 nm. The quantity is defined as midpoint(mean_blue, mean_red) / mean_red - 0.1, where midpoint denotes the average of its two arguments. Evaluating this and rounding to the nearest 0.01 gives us 0.55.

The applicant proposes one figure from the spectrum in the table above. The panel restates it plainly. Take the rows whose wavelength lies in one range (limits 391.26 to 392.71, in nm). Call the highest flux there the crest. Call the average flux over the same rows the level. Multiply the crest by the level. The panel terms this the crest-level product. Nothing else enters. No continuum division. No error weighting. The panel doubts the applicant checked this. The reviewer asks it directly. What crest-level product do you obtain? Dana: 371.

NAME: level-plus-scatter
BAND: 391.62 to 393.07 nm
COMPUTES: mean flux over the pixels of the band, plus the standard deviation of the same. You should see 18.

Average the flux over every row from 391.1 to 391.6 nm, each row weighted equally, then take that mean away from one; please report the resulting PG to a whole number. -20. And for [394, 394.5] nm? -12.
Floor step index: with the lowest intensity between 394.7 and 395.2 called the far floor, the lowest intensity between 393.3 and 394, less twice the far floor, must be -35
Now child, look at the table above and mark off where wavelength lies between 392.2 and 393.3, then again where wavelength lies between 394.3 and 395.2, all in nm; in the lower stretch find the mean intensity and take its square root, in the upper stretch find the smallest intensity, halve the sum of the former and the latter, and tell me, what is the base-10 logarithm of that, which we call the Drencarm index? 0.93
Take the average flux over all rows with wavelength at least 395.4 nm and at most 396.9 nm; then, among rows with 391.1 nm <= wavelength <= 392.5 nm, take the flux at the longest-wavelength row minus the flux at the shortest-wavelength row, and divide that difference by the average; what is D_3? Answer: -0.41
